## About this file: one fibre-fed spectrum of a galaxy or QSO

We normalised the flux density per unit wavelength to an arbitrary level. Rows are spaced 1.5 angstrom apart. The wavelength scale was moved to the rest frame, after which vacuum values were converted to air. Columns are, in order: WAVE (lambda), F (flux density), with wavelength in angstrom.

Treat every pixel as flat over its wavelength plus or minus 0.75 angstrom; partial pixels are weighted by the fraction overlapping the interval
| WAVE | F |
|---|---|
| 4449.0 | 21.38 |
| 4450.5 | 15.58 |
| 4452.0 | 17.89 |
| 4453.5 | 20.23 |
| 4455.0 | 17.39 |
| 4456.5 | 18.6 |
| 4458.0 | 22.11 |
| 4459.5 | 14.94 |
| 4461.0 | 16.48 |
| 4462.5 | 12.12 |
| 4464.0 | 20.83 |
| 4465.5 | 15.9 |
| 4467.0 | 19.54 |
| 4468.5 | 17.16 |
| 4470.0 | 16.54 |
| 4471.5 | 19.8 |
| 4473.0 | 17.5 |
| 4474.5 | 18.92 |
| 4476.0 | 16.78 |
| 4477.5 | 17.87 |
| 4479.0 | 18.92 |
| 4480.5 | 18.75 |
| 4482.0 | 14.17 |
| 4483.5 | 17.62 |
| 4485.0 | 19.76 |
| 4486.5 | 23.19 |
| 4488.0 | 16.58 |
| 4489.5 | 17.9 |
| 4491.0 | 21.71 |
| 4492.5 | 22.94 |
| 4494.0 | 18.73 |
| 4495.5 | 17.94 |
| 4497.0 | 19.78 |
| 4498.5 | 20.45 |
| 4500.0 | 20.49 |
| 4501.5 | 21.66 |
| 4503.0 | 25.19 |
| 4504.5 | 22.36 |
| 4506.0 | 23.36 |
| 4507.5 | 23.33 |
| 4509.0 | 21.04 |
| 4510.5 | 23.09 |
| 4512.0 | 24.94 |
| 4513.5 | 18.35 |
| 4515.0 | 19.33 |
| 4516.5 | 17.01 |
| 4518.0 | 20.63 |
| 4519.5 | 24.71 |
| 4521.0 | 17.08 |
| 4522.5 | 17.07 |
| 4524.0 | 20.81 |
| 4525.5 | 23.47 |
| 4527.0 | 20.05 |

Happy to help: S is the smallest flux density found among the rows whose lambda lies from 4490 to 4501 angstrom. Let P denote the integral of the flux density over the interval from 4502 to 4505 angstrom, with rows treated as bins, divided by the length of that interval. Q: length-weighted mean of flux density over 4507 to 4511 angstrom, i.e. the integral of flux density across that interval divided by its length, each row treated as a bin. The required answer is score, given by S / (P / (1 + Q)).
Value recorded 17.7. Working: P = 24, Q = 22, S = 17.94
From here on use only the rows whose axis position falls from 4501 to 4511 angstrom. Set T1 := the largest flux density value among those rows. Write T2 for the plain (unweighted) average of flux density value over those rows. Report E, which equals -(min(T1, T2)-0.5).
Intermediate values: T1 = 25.19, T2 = 22.9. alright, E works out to -22.4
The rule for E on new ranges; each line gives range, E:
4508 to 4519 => -20.1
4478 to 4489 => -17.9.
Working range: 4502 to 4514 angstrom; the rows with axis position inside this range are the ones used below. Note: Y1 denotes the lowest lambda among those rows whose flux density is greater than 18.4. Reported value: 4503.0 angstrom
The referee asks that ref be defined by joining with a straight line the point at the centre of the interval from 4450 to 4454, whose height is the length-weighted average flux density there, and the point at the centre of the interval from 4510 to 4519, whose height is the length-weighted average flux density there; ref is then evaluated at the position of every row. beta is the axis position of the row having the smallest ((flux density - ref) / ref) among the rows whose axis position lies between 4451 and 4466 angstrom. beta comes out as 4462.5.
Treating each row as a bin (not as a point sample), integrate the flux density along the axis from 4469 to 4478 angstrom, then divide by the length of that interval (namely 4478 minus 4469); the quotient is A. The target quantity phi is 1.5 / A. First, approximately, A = 18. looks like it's 0.084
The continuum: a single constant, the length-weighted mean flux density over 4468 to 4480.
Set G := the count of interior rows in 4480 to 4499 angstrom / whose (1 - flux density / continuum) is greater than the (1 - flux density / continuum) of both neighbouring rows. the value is 3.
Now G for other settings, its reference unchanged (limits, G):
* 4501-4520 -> 4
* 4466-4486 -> 4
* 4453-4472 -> 5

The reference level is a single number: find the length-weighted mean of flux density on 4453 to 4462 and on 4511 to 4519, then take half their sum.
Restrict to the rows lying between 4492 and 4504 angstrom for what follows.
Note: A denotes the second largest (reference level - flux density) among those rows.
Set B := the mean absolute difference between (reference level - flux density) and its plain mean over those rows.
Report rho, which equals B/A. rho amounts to 3.9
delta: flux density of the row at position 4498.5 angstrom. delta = 20.45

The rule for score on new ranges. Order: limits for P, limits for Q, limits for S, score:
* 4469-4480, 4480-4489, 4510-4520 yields 18.2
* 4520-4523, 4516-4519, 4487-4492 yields 19.2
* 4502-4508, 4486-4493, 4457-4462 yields 13.5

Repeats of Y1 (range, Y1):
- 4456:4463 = 4456.5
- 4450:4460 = 4453.5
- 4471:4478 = 4471.5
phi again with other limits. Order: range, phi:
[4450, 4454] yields 0.084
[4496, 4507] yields 0.069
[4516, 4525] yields 0.076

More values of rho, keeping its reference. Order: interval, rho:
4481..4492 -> 0.9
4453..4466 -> 0.6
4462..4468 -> 0.9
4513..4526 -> 1.1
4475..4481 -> 0.6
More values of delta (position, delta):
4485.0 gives 19.76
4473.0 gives 17.5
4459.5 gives 14.94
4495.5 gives 17.94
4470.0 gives 16.54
